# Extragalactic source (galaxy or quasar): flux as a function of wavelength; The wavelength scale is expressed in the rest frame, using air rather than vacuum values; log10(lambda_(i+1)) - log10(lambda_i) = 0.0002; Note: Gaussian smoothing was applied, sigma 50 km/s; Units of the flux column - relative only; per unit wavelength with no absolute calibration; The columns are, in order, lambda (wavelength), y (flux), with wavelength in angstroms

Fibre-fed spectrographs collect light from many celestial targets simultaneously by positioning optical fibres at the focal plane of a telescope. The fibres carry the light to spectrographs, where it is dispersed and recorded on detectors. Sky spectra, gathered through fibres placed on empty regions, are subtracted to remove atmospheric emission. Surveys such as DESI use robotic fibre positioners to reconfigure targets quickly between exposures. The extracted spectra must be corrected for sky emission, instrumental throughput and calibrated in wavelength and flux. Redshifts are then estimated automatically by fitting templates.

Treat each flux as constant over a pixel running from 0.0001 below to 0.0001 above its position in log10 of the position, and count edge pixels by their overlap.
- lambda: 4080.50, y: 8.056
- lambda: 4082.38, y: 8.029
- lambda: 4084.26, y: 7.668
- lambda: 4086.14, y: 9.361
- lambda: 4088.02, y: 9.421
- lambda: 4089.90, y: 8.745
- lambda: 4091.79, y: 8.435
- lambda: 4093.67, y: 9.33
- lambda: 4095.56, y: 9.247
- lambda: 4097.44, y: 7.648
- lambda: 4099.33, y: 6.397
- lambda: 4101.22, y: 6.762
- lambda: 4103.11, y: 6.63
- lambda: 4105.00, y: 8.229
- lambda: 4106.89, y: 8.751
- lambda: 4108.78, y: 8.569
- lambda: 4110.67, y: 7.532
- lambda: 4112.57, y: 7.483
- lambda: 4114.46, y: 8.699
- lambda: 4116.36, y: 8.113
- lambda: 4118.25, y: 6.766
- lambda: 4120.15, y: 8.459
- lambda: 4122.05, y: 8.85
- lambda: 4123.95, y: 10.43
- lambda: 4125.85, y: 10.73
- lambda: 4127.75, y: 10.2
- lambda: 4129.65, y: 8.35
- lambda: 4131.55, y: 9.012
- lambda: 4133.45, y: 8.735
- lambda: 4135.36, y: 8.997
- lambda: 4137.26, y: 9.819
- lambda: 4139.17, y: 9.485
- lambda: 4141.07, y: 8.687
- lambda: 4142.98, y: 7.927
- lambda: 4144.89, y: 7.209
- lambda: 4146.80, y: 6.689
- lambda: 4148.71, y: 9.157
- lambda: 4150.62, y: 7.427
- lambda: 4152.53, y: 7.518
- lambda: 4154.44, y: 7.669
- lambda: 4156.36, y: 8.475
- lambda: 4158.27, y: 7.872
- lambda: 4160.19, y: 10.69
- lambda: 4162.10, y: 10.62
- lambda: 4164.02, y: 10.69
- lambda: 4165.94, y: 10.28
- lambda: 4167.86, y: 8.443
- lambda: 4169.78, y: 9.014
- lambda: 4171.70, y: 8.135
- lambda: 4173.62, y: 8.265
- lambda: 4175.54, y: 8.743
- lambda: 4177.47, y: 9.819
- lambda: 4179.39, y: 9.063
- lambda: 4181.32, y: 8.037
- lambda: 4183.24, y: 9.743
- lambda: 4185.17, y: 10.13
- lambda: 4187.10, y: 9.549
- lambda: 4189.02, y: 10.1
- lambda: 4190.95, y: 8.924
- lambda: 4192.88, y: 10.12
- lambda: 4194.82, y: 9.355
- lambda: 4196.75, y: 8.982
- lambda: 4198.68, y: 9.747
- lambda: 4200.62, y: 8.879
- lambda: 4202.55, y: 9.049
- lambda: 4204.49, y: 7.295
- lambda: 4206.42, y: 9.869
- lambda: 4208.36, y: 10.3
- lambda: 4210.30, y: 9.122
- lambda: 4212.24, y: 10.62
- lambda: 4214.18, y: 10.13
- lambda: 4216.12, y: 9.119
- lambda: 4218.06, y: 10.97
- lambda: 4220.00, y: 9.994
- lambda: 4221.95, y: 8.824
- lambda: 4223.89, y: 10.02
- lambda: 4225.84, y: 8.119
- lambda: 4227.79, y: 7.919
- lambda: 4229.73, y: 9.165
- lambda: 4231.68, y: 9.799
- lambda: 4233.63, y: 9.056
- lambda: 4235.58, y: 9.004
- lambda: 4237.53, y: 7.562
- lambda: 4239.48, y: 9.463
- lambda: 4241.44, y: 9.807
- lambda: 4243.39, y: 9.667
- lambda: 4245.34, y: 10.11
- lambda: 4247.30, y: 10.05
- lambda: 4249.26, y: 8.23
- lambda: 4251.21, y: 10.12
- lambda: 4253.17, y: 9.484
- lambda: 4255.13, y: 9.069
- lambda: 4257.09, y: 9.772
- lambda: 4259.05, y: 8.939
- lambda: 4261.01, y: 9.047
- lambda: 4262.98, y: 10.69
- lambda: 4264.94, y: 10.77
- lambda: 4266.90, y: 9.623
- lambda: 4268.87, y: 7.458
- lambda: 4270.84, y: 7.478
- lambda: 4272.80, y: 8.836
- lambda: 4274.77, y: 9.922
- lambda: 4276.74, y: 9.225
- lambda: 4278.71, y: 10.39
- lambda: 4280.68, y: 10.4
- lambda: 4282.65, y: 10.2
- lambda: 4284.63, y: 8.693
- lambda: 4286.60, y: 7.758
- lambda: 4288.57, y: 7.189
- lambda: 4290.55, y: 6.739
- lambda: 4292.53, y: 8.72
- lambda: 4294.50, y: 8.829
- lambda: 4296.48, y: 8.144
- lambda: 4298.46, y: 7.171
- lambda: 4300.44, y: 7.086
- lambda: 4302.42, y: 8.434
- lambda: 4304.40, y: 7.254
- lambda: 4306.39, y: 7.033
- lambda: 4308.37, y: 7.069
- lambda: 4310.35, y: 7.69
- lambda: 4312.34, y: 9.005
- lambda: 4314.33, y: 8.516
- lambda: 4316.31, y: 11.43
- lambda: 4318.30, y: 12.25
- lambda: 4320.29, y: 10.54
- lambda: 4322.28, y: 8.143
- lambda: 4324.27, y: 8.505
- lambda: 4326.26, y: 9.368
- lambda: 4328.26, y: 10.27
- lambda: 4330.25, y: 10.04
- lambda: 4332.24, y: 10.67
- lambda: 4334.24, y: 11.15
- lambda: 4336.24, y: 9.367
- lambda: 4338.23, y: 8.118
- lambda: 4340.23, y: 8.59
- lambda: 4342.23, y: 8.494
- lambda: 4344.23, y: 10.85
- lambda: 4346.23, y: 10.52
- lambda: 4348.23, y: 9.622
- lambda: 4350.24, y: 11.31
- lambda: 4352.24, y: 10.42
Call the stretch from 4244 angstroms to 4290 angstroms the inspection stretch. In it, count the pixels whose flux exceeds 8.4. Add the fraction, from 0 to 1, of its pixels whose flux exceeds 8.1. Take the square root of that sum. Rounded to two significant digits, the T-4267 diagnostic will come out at 4.3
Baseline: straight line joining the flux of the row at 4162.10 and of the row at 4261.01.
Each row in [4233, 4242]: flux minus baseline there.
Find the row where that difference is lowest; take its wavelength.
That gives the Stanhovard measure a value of 4237.53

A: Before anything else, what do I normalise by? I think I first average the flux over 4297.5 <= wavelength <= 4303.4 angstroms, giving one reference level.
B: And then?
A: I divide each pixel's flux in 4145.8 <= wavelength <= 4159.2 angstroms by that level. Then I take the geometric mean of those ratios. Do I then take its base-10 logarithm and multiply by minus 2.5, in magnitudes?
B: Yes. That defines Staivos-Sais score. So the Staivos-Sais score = -0.03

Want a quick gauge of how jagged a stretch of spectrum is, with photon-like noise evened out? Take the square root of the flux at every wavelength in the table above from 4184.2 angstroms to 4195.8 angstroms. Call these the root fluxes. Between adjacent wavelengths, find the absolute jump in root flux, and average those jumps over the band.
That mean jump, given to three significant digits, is 0.138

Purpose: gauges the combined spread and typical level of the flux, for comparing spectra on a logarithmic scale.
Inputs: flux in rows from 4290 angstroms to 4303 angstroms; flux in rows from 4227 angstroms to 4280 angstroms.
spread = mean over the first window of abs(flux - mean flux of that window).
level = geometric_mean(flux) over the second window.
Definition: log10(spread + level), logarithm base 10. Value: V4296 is 0.999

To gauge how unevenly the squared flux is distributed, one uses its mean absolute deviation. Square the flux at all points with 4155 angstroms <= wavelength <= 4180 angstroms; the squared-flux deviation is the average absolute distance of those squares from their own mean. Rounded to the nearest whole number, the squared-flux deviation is 17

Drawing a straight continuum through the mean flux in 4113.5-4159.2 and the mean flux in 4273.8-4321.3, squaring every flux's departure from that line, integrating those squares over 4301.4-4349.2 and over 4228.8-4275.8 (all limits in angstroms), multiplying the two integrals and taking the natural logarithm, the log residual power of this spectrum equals 8.7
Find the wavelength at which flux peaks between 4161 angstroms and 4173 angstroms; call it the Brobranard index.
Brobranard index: 4164.02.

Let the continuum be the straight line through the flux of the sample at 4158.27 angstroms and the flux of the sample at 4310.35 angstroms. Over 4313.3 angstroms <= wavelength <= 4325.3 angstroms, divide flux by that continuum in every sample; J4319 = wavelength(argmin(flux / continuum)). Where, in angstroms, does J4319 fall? 4322.28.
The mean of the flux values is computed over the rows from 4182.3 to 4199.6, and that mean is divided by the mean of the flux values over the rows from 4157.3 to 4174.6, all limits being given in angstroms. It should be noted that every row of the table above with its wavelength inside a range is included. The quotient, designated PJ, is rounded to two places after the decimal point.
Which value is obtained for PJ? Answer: 1.03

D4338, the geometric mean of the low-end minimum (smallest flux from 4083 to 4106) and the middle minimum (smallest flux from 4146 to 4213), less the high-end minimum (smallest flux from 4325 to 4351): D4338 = -1.6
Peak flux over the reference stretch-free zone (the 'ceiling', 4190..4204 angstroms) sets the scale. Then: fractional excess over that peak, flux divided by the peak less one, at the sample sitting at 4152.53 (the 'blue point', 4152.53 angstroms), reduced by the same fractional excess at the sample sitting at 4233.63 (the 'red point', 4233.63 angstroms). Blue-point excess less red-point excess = -0.15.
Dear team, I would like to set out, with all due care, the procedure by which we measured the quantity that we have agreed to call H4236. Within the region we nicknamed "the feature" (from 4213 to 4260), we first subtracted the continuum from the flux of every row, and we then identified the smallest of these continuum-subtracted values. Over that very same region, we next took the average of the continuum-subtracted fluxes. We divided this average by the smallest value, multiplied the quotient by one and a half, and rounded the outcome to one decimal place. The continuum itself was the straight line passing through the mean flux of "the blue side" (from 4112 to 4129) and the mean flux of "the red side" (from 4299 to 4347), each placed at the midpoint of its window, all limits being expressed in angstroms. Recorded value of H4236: -0.3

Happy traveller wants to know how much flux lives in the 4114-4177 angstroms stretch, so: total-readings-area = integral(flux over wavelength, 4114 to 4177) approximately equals 554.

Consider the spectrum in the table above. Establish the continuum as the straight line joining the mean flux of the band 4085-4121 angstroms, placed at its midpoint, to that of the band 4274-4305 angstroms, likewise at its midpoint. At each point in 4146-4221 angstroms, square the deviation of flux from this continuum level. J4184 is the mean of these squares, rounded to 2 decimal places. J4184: 1.91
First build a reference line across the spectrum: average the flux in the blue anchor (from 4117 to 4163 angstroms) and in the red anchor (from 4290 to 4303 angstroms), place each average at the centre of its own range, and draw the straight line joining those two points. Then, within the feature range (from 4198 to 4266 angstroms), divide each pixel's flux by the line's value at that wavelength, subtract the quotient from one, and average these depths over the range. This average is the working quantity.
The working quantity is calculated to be -0.14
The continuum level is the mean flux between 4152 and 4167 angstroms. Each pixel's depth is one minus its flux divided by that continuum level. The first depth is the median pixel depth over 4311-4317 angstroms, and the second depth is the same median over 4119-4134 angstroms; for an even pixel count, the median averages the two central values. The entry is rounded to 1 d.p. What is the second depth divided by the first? 1.3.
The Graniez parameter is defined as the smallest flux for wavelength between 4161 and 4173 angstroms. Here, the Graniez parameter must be 8.135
